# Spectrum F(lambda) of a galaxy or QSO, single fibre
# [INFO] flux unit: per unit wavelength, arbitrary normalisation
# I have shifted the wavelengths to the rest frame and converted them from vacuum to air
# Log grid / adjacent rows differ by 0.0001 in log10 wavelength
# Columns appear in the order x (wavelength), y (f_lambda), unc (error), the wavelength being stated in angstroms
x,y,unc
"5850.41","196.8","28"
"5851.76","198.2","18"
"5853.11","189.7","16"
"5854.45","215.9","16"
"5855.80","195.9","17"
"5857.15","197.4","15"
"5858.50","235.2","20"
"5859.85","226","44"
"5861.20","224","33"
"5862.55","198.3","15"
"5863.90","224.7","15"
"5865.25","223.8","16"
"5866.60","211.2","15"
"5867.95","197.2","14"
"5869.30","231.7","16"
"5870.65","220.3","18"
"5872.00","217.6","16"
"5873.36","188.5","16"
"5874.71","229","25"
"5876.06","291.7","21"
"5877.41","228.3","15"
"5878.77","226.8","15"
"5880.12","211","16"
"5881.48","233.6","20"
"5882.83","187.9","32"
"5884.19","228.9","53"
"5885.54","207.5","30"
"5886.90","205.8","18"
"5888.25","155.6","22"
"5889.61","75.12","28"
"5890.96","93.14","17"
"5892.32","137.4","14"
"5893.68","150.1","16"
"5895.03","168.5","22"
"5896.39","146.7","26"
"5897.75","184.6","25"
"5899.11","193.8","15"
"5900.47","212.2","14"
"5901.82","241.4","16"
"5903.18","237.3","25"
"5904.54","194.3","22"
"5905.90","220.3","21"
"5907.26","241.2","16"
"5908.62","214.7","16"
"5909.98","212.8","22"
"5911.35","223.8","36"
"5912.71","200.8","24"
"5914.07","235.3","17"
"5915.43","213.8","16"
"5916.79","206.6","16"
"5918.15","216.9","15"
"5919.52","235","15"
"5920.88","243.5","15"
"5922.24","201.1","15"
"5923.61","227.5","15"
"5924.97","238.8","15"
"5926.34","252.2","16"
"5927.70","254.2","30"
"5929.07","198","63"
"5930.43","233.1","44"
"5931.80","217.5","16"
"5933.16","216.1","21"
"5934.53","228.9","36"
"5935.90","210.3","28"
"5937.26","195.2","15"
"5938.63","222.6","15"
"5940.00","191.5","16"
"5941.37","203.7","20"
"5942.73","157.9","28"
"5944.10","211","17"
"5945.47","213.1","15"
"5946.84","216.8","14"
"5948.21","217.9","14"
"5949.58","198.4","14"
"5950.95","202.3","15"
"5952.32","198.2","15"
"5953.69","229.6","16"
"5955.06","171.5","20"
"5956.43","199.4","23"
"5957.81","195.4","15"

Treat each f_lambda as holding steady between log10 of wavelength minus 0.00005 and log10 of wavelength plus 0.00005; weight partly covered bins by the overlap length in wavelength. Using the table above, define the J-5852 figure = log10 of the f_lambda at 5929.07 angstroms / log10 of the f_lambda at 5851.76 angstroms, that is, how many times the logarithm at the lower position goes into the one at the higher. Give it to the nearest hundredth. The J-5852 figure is 1.00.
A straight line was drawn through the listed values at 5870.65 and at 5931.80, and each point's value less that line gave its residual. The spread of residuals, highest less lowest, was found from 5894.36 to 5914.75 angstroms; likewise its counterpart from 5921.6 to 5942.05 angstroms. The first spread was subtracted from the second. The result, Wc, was -33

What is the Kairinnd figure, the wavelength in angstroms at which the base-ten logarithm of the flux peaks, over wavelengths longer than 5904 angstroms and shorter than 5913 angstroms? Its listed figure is 5907.26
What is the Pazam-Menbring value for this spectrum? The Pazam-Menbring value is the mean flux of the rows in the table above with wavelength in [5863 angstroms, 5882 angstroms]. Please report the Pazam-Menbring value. 224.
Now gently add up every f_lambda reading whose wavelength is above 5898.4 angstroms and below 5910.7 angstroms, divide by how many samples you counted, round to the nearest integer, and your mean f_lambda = 219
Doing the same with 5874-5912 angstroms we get 198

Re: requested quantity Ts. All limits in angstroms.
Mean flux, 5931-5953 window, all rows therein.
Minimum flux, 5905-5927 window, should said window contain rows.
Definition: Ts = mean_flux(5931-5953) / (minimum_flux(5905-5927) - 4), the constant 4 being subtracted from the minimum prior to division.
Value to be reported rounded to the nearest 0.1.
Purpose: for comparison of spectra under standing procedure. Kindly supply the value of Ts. 1.0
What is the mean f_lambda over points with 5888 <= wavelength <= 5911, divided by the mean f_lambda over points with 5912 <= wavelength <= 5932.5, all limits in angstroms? 0.81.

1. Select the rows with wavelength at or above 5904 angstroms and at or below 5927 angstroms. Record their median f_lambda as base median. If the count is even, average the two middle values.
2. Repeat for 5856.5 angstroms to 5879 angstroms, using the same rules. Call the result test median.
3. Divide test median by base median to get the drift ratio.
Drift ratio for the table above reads 1.02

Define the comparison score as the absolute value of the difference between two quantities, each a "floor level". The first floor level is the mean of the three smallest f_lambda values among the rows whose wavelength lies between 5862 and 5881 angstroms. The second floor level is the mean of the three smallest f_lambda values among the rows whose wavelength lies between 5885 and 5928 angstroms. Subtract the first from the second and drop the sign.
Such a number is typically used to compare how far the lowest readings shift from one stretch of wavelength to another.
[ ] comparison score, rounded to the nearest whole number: 93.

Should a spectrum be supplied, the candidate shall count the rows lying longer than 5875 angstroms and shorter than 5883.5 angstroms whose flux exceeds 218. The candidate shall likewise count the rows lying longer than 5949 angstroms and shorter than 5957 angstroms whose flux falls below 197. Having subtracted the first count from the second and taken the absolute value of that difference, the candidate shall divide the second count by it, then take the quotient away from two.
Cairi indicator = 1.67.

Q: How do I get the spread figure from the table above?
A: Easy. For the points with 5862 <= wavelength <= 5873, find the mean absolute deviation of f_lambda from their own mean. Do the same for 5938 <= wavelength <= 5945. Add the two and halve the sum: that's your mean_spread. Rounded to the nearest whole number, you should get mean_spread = 14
